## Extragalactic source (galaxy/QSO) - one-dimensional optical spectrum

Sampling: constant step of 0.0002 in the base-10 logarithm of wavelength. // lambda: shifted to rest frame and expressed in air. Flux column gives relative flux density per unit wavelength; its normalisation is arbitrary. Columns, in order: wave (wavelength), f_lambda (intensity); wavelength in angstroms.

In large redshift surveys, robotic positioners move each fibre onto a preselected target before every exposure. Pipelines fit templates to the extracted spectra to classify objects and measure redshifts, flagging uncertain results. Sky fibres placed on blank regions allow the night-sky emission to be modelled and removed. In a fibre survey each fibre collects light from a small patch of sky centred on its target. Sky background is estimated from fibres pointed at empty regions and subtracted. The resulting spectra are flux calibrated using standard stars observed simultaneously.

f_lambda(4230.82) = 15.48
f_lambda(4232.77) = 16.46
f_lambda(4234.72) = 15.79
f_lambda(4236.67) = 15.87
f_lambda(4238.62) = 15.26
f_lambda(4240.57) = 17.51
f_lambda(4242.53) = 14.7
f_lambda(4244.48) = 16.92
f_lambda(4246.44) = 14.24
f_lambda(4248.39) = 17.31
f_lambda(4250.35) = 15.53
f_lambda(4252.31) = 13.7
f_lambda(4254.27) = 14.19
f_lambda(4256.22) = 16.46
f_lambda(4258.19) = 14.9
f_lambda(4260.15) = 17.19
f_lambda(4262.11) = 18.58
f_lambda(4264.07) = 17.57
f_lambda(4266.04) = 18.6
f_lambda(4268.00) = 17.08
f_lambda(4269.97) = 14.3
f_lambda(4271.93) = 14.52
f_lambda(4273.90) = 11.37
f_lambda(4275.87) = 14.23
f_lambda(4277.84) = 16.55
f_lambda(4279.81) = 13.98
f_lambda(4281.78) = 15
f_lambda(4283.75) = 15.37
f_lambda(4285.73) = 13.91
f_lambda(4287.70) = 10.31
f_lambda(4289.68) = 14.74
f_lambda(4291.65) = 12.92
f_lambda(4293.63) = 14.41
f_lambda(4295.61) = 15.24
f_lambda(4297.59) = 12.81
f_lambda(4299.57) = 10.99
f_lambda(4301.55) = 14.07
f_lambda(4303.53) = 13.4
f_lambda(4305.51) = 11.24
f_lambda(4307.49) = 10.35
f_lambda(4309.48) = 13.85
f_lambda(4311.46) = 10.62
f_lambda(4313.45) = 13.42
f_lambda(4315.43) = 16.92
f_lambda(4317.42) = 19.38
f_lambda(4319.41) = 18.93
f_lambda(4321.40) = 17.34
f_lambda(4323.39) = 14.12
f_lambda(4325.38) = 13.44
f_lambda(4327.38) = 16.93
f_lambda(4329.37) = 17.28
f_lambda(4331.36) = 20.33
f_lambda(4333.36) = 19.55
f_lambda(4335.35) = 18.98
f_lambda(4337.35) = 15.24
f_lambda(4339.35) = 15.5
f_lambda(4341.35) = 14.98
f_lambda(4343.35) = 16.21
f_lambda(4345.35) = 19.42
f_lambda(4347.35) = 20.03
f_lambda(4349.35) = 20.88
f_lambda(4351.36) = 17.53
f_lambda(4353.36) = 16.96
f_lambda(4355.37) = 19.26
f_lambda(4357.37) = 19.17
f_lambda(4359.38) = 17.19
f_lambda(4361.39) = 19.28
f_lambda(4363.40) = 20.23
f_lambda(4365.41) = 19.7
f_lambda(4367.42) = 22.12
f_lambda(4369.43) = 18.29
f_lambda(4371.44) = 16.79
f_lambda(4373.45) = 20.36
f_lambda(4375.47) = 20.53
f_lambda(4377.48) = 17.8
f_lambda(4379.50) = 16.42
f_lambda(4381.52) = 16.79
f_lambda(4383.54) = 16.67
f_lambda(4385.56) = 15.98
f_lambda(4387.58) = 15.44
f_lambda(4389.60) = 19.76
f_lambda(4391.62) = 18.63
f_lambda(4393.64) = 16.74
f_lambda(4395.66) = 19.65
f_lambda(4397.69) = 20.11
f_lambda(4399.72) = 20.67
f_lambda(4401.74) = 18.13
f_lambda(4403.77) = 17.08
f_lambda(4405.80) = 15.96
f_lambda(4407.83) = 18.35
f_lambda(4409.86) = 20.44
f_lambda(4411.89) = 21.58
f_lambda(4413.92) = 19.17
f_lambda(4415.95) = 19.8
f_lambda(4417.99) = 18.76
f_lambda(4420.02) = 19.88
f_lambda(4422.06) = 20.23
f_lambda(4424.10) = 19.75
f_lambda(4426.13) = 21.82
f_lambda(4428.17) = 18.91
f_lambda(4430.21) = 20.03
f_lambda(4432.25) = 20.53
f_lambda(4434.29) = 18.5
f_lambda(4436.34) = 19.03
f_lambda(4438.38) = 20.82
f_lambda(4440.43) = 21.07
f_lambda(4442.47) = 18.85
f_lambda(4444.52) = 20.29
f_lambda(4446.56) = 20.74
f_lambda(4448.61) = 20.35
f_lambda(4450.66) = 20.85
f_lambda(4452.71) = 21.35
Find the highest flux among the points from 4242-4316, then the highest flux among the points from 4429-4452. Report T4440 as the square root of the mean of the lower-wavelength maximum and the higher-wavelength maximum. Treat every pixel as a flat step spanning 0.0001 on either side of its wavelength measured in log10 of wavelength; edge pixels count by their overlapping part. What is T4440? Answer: 4.454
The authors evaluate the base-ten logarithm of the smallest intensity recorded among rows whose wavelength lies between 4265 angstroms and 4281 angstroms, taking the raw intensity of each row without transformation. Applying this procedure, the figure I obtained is 1.06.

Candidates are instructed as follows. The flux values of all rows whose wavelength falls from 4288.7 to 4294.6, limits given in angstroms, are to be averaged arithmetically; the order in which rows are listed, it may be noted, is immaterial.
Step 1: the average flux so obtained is 14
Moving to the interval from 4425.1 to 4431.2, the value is 20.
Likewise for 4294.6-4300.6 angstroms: 13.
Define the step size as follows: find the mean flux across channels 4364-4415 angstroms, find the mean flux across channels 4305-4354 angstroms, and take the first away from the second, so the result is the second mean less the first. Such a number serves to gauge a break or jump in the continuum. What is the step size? -2.1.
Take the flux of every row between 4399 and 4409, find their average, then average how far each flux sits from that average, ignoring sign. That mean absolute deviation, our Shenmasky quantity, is 1.21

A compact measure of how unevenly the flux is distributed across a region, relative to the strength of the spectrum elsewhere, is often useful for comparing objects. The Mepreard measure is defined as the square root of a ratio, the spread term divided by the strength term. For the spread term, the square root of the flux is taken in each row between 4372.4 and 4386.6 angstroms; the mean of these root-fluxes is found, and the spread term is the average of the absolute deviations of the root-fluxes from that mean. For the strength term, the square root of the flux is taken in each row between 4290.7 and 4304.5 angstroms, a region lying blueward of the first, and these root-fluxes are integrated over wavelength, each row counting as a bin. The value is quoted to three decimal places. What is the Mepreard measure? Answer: 0.059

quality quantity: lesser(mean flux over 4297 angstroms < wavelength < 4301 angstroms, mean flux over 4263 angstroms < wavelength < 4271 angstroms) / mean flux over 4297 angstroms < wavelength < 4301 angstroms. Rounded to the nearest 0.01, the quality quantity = 1.00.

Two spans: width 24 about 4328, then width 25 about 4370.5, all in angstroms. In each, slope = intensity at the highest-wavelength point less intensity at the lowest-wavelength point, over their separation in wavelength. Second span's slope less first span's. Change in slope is 0.16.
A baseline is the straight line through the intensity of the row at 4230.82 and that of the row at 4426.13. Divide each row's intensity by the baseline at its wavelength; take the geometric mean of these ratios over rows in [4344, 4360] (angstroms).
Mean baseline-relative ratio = 0.966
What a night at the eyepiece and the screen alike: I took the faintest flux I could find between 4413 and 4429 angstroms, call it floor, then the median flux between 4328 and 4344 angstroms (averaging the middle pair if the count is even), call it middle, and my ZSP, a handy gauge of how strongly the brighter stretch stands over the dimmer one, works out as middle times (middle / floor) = 14.9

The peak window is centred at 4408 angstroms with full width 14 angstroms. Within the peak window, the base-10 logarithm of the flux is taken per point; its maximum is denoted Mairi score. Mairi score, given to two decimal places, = 1.33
